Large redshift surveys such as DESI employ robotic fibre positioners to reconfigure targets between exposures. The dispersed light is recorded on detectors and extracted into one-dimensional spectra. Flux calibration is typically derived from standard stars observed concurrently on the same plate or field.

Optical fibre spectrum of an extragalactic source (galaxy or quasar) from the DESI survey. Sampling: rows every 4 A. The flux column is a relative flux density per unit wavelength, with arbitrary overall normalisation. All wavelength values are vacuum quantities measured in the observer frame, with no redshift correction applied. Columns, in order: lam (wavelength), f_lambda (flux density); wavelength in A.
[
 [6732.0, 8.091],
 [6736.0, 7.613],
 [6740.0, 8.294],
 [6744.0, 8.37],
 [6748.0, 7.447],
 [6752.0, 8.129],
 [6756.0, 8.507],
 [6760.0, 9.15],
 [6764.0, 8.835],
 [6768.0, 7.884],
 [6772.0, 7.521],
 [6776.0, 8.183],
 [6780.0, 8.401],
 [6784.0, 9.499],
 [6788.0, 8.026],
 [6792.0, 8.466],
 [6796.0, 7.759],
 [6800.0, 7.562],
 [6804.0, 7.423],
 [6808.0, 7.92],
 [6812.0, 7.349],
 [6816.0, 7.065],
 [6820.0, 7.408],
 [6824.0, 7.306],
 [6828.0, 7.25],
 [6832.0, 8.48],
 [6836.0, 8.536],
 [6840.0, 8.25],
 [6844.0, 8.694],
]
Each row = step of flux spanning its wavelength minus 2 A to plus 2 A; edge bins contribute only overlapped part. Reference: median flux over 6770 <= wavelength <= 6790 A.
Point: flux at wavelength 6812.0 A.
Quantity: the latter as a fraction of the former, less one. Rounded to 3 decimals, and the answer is -0.102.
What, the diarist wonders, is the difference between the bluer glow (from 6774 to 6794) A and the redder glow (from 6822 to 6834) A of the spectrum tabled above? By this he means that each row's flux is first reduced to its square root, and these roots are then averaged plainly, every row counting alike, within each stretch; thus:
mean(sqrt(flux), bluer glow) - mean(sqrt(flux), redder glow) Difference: 0.15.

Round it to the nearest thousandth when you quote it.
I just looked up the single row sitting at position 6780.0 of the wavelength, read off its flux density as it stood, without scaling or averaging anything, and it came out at 8.401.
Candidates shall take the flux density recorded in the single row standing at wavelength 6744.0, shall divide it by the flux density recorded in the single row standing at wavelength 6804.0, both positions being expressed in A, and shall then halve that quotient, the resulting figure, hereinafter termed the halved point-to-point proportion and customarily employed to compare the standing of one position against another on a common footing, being 0.56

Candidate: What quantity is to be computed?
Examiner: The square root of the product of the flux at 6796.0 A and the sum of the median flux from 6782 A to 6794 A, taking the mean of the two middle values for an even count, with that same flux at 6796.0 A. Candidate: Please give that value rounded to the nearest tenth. 11.2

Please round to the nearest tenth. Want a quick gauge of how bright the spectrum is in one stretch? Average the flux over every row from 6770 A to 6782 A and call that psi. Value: 8.0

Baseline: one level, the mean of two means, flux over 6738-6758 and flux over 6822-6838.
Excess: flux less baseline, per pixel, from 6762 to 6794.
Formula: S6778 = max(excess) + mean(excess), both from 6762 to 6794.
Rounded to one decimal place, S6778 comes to 1.8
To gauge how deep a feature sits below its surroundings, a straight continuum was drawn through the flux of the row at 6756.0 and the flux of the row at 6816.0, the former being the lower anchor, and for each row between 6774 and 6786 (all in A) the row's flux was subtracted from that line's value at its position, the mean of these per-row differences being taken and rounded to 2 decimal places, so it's -0.76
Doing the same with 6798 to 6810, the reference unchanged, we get -0.28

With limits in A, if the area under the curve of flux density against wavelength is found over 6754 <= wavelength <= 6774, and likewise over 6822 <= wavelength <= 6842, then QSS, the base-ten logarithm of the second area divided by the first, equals -0.02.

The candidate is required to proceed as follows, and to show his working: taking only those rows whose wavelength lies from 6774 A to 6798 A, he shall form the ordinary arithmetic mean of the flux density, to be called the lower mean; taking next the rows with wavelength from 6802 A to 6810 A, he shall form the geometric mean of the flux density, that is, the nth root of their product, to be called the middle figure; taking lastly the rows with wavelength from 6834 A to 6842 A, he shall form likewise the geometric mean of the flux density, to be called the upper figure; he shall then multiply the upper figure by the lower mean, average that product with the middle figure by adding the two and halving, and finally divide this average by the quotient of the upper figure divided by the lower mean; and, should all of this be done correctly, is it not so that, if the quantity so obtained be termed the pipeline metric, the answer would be 39.0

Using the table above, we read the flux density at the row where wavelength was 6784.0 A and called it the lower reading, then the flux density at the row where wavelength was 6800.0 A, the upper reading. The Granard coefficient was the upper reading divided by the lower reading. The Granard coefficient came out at 0.80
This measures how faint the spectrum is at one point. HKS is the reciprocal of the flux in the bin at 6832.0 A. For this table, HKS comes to 0.118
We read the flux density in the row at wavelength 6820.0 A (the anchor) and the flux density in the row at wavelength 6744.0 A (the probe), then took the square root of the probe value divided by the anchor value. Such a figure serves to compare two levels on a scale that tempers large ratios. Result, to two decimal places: 1.06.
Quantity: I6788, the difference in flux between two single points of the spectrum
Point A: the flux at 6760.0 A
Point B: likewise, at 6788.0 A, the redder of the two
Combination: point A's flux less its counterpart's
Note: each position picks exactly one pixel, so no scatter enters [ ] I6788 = 1.1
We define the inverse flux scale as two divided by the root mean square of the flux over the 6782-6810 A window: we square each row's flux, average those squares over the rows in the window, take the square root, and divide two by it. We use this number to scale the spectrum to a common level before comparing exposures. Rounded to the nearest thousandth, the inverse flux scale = 0.246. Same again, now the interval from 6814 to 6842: 0.257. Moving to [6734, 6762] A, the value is 0.243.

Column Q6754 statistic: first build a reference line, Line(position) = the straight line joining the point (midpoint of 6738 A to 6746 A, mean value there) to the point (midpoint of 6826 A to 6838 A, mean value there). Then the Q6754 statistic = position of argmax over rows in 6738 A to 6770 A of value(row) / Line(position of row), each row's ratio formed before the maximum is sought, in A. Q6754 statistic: 6760.0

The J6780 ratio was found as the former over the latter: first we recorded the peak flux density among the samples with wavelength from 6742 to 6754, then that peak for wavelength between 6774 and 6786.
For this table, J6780 0.88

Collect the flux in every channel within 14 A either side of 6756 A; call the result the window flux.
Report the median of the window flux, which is 8.37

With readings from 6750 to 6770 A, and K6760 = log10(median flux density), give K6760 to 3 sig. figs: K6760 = 0.930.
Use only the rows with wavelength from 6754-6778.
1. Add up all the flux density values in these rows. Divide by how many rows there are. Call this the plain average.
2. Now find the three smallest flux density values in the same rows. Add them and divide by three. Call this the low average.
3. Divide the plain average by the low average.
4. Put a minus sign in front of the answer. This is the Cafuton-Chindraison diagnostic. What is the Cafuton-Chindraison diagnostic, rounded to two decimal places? -1.06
